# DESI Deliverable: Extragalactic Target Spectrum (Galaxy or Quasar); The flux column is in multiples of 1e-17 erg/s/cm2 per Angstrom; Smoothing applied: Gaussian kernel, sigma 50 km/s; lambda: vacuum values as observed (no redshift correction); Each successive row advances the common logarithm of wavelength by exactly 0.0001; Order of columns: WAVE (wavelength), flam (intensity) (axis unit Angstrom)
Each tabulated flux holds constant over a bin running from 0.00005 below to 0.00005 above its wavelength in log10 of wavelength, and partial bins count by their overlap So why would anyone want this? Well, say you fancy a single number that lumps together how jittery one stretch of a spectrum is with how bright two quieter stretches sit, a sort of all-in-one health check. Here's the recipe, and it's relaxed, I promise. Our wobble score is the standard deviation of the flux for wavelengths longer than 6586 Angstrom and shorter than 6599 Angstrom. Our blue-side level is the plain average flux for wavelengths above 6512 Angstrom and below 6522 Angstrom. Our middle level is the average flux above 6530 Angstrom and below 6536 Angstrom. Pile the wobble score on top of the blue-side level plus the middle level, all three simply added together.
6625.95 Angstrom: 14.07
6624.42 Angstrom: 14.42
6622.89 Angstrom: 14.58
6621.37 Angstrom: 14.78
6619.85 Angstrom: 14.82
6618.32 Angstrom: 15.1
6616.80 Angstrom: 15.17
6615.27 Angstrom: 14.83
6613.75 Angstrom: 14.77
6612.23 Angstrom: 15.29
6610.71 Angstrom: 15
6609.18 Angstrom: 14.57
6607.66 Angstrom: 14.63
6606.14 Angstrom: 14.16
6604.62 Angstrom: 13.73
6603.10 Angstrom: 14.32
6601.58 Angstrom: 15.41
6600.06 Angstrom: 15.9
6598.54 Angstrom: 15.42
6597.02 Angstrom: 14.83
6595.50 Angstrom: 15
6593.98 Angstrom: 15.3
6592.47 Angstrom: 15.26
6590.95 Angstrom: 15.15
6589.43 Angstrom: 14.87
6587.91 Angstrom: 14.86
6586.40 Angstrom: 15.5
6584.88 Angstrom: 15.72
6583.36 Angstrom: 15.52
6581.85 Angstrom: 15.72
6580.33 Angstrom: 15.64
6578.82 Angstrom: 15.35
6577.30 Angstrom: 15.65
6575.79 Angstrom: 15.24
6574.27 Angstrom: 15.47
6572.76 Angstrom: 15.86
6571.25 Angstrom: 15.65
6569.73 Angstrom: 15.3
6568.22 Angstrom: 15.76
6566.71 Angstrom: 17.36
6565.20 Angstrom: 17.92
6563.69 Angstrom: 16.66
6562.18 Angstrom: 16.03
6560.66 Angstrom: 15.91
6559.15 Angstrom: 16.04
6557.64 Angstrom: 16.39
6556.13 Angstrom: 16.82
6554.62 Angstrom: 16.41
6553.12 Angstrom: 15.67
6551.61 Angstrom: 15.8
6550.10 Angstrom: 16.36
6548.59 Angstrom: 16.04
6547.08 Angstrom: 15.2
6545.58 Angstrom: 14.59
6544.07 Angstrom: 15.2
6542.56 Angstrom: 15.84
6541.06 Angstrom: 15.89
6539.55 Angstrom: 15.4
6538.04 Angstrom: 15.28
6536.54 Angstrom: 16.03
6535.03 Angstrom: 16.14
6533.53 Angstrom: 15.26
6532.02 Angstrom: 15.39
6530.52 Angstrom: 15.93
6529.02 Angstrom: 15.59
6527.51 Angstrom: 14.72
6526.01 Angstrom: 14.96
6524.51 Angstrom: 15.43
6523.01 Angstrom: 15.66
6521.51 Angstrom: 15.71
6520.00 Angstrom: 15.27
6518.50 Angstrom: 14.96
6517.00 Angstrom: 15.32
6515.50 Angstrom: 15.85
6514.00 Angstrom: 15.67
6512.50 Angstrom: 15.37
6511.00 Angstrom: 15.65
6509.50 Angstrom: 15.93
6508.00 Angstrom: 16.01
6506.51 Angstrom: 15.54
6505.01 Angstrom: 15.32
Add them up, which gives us 31.4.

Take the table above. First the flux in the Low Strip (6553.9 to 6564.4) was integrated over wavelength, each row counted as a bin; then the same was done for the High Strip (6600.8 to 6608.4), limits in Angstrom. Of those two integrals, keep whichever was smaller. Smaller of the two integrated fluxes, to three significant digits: 110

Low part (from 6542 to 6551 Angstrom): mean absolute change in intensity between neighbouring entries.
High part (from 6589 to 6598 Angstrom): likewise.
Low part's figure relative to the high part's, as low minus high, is 0.42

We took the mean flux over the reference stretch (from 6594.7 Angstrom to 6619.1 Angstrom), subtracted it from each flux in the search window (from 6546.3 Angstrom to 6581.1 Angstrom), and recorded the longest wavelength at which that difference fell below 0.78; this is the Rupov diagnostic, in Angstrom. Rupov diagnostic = 6580.33 Angstrom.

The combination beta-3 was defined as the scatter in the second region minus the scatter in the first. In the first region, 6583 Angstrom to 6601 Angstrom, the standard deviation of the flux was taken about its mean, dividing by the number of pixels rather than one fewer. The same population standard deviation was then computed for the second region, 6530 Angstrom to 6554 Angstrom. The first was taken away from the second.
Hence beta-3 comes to 0.11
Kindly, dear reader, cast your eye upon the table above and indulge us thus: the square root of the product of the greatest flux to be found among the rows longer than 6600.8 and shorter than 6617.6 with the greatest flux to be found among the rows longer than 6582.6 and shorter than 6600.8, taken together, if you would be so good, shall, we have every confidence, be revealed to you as 15.7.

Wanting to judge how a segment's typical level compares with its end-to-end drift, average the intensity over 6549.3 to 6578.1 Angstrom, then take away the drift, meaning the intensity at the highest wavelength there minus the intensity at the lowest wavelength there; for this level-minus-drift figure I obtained 16.8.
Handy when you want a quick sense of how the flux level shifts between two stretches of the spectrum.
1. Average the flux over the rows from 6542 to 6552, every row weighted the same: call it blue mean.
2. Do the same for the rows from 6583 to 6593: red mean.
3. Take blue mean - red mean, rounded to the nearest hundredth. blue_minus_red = 0.31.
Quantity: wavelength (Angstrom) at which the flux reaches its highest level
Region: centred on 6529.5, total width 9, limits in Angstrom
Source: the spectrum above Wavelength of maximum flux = 6530.52 Angstrom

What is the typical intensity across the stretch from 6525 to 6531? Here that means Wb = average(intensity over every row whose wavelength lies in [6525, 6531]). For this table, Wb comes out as 15.3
